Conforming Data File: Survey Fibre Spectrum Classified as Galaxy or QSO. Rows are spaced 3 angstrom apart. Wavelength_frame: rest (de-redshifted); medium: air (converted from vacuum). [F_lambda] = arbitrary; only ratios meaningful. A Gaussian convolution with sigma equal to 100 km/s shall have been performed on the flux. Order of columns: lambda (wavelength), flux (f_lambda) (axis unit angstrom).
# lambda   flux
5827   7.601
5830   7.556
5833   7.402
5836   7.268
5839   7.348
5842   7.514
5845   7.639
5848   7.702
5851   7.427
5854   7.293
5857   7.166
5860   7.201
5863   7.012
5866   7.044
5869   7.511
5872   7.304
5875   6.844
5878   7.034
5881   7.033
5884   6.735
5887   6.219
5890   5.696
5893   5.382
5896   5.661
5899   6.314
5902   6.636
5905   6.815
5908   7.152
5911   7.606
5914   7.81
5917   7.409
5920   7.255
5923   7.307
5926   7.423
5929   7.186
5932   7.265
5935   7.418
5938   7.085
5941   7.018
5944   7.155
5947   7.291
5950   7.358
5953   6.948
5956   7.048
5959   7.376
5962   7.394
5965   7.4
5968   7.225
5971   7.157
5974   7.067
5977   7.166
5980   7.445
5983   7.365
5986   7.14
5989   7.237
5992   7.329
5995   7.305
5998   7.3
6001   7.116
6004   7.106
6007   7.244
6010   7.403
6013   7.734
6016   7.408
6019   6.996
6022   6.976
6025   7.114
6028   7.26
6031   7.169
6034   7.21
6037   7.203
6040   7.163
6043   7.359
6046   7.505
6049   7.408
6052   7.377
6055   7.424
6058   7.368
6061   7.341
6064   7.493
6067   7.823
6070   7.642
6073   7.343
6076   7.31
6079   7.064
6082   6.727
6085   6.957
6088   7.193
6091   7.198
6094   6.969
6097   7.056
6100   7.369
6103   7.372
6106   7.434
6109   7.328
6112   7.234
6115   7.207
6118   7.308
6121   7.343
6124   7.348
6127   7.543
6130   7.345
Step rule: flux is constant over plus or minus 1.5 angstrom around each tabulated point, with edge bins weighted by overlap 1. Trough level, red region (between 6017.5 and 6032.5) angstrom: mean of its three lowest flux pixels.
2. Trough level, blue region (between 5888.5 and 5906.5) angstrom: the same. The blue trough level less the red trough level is -1.4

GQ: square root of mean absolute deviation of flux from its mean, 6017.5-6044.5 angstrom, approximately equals 0.30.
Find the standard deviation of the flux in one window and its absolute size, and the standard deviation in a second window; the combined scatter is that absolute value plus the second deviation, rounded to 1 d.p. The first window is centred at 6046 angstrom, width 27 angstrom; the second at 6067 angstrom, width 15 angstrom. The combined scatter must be 0.3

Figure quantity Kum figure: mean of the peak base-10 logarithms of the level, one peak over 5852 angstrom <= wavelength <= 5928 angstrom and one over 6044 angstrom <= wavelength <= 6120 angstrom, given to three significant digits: 0.893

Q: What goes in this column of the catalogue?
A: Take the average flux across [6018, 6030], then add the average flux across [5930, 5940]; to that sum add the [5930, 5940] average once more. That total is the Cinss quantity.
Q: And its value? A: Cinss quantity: 21.6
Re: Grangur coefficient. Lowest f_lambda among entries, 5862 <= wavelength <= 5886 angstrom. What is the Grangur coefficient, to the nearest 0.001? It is 6.735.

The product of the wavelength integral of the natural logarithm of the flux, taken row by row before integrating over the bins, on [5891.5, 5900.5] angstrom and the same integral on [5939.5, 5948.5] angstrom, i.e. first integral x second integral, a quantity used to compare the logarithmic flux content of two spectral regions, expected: 279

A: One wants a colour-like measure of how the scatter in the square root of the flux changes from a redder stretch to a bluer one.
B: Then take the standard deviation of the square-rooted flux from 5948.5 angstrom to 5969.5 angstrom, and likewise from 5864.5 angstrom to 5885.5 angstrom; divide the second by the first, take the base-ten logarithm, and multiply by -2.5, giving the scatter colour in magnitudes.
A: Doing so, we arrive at -0.4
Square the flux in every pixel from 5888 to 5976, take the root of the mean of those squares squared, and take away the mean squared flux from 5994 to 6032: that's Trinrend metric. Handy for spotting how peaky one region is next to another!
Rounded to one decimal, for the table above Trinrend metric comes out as -2.2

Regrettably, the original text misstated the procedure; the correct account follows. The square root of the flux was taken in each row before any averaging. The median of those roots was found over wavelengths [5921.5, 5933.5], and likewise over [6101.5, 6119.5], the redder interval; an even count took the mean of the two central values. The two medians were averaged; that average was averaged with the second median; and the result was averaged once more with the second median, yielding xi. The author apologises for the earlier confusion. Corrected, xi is 2.70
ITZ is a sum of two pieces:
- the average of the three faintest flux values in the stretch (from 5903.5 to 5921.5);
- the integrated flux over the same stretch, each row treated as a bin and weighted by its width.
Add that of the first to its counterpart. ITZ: 139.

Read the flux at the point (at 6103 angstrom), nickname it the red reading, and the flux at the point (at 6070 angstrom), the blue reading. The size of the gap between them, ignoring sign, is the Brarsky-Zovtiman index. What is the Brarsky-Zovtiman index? 0.27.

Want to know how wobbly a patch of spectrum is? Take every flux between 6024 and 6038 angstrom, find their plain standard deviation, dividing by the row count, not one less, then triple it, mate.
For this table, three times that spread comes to 0.14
